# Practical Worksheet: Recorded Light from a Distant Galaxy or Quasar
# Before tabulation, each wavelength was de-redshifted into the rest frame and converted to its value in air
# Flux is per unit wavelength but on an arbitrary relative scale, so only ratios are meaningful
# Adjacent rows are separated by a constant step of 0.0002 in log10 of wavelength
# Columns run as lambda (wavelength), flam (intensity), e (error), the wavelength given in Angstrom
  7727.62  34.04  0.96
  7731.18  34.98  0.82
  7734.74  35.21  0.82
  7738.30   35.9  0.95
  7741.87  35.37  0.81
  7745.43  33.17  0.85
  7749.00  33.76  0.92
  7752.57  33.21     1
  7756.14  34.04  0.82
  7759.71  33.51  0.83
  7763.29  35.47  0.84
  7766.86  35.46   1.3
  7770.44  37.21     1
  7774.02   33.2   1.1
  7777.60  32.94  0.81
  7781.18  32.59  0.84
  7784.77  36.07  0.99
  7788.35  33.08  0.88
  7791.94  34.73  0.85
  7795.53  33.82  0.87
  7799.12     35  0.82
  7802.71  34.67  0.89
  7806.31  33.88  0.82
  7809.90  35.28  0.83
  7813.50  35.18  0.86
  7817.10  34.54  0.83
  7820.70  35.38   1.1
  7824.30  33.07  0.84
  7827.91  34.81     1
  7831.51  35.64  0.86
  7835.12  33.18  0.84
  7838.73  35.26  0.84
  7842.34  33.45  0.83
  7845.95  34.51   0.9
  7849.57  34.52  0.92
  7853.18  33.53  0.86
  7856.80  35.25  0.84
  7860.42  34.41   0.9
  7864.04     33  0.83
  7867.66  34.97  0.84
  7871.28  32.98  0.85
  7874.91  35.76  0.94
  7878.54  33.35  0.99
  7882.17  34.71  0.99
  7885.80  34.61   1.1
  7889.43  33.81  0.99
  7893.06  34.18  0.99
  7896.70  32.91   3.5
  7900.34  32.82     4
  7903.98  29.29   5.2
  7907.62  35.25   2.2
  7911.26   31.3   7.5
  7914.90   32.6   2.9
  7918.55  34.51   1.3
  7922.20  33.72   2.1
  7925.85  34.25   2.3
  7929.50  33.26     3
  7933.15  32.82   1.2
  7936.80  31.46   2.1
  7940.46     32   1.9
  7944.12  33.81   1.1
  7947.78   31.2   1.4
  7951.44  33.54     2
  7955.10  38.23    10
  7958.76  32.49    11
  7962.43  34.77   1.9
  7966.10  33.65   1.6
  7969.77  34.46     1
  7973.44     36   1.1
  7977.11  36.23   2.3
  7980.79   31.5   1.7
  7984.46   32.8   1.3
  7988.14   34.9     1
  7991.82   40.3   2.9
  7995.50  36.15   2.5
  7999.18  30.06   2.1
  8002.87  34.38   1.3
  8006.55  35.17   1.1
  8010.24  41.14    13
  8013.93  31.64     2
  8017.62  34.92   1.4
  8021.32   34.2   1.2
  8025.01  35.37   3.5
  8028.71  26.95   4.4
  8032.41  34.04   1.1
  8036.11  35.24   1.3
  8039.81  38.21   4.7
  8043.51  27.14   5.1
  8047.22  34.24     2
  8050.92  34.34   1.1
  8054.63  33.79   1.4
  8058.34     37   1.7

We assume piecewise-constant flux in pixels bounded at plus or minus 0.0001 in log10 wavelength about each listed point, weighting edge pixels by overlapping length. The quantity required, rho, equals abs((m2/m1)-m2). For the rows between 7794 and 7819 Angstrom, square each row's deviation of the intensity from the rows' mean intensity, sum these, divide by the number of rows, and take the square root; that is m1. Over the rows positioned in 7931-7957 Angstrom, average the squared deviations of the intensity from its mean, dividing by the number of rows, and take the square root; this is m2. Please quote 1.84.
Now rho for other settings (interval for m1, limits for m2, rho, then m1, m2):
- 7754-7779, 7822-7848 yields 0.29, 1.4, 1.0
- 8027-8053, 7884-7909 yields 1.35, 3.9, 1.8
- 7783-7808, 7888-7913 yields 0.21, 0.9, 1.8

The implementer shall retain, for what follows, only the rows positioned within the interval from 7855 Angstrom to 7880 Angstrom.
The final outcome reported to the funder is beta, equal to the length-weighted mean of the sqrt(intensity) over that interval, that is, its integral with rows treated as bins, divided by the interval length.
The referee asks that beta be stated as 5.85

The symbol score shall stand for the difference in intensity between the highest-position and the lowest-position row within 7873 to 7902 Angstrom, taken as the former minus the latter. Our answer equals -3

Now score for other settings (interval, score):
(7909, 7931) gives 2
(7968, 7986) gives -2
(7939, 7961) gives 0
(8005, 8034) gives -1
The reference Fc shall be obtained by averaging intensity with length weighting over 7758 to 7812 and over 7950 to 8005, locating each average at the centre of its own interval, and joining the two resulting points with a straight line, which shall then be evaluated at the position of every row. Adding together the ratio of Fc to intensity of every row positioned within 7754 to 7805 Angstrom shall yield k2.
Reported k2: 14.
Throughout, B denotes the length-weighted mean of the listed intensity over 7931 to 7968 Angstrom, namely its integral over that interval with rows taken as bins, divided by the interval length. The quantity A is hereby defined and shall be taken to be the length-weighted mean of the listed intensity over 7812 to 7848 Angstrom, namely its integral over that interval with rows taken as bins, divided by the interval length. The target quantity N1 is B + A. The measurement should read 67.9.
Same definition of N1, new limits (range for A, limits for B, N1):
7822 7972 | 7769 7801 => 68.0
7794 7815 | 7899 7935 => 67.6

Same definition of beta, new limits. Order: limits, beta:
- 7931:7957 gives 5.77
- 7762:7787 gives 5.89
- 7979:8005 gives 5.85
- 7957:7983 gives 5.84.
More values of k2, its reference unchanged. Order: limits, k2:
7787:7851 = 18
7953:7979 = 7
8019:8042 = 6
